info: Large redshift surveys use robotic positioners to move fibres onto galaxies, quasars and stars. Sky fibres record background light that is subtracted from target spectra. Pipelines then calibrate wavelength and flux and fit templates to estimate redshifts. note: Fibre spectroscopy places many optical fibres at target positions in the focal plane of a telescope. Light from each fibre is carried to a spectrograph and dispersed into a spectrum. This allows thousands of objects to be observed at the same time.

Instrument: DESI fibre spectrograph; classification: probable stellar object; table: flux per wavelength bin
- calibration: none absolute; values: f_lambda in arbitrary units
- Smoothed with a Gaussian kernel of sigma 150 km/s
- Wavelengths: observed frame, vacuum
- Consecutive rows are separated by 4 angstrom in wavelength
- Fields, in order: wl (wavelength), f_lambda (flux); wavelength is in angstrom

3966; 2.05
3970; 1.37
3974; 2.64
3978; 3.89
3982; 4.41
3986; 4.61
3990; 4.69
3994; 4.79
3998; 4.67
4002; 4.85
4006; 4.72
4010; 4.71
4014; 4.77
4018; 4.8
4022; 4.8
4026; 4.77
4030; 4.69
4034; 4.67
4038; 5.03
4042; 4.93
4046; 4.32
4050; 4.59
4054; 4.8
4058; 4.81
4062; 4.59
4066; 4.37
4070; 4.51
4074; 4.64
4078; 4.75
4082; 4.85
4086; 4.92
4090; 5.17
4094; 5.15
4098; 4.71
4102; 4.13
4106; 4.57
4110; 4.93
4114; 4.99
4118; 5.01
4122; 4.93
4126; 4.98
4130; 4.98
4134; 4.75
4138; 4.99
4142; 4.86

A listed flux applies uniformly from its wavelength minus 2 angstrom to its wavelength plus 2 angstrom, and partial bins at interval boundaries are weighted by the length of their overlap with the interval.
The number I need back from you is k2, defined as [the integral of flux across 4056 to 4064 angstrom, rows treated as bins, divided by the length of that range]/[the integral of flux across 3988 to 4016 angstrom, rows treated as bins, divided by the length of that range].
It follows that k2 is 0.99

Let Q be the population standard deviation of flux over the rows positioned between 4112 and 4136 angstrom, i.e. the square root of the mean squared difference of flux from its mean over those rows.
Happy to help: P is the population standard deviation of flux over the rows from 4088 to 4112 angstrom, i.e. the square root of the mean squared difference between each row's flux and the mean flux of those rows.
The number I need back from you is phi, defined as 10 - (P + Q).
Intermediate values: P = 0.361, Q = 0.09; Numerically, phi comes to 9.55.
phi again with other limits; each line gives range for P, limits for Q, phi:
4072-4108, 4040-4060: 9.49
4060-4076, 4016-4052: 9.71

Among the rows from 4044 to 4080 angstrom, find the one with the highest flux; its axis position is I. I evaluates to 4058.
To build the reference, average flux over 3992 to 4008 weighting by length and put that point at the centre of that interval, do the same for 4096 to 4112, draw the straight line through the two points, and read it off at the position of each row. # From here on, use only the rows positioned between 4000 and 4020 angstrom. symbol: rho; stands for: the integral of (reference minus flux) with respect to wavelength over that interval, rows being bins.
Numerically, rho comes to -0.6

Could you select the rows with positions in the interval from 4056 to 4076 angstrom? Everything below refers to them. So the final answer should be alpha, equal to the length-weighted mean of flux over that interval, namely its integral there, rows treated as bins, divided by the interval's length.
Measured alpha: 4.58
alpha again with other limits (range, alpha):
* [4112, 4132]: 4.98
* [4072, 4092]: 4.87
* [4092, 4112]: 4.70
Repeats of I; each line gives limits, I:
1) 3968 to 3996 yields 3994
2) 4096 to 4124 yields 4118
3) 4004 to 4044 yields 4038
